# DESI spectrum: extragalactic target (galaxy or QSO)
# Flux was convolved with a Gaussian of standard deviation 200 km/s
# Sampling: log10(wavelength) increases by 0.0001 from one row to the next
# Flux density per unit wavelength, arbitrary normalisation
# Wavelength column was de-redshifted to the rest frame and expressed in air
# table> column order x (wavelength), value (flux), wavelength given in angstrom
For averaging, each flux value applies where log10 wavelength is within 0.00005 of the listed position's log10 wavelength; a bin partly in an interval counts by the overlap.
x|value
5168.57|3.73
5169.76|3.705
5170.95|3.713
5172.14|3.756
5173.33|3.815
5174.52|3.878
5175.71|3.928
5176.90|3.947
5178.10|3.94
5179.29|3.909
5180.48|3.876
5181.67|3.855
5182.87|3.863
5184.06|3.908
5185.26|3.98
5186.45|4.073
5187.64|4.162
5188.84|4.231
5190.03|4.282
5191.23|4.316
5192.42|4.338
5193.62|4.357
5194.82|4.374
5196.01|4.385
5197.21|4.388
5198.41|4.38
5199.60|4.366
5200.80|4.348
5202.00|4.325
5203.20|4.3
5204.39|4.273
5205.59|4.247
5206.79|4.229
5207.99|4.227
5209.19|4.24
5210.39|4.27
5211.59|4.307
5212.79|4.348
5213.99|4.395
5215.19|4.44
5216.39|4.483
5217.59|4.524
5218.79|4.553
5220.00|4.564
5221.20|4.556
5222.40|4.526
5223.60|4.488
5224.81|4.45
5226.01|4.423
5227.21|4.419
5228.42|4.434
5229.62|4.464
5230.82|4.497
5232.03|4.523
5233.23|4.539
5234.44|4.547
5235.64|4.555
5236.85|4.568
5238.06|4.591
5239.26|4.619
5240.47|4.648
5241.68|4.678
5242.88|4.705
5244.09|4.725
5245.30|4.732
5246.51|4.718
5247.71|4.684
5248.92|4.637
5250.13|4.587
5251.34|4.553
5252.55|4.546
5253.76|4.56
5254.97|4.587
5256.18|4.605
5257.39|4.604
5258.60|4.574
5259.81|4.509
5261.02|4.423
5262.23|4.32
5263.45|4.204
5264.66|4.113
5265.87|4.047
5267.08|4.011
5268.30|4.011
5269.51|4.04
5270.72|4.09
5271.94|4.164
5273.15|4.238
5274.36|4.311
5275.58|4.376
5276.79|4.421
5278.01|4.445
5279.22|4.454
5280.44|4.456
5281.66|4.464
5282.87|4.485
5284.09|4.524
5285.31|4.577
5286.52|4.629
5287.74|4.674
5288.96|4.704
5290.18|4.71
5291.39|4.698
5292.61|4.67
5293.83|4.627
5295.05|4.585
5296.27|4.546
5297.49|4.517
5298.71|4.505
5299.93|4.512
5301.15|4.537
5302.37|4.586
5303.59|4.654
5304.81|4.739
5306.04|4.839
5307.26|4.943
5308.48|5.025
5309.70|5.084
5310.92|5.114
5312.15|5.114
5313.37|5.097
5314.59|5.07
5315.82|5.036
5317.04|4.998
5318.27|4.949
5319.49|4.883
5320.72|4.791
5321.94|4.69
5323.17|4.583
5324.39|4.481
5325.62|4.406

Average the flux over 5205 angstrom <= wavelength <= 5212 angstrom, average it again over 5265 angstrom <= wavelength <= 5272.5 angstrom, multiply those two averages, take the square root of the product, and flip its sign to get -4.2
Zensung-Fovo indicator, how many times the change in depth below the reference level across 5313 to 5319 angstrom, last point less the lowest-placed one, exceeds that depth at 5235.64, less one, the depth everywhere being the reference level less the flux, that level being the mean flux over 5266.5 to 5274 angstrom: -1.3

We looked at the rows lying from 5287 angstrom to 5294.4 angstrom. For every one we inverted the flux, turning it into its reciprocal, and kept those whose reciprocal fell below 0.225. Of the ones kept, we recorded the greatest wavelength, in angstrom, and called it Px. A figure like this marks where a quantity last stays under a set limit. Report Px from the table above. 5293.83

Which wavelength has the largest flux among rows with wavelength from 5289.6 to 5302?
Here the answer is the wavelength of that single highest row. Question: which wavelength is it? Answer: 5290.18 angstrom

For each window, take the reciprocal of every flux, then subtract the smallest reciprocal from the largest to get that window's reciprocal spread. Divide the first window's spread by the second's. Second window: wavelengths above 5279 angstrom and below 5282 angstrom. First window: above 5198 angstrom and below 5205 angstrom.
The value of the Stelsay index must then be 11.4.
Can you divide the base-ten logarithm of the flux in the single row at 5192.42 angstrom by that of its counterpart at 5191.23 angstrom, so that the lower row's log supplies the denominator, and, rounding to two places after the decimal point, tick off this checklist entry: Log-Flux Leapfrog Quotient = 1.00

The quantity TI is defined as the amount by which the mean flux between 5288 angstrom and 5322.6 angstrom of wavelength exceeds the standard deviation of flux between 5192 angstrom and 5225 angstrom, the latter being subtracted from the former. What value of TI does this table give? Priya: 4.69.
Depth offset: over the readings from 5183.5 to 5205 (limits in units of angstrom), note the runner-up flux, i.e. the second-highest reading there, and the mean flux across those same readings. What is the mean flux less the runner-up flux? -0.12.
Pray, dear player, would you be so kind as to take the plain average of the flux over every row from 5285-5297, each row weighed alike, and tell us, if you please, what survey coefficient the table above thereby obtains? 4.64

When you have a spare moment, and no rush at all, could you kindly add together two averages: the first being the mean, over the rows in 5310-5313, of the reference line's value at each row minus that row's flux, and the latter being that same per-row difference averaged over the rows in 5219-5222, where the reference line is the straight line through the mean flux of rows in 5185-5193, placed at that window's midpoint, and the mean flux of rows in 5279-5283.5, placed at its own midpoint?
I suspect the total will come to -0.8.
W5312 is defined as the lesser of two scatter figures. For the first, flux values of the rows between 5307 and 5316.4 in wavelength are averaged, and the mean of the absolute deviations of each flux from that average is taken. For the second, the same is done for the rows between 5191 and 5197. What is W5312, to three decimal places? 0.022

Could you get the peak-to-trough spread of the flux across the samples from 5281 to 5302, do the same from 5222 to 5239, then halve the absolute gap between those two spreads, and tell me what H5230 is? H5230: 0.037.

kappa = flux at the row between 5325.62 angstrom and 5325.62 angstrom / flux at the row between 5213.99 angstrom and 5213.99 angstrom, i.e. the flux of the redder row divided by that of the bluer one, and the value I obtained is 1.00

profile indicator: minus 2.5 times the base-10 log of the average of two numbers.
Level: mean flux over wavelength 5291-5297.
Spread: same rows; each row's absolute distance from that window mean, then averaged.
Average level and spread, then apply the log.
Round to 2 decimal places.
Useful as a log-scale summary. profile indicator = -0.92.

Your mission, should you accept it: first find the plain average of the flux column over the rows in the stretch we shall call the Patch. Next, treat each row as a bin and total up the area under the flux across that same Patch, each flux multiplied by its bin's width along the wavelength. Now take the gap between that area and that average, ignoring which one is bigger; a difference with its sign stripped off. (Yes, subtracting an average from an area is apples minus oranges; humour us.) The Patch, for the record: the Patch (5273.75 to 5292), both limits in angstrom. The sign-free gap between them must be 78.1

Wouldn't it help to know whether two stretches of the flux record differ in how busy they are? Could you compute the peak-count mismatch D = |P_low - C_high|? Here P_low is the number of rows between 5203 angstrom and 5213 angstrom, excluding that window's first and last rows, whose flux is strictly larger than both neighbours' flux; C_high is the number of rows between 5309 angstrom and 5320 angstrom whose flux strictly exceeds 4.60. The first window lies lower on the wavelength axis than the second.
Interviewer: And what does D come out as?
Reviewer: 9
